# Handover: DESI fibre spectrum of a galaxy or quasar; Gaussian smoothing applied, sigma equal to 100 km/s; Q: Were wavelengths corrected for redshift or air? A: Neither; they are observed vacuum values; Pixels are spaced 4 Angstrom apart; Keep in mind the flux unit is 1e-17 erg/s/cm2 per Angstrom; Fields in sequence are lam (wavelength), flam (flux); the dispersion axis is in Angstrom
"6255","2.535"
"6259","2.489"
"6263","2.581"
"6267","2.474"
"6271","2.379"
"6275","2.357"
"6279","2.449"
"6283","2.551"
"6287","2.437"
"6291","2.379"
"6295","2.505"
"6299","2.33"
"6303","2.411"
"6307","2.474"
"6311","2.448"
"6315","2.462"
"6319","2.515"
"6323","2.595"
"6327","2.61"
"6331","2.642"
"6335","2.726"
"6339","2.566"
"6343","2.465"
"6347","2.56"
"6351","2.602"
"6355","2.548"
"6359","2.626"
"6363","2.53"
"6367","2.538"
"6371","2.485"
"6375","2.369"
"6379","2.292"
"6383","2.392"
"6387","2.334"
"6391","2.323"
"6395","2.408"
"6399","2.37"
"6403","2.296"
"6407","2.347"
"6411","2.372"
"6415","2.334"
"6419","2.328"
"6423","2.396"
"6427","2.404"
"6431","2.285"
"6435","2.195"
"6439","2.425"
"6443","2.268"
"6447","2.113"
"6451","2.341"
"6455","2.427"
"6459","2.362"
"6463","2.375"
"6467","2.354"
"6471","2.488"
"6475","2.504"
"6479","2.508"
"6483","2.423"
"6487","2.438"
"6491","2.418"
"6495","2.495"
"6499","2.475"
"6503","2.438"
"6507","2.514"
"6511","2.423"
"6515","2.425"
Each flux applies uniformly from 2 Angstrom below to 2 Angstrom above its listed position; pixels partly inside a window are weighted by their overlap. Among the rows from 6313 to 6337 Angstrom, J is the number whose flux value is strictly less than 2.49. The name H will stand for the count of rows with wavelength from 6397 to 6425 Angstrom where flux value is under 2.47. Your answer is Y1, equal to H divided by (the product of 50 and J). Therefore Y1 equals 0.140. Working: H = 7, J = 1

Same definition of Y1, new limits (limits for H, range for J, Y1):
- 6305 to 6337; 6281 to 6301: 0.013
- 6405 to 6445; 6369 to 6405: 0.022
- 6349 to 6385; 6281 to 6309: 0.012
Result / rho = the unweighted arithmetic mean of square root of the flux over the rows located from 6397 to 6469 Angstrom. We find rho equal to 1.53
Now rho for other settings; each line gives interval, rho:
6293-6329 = 1.58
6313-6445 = 1.56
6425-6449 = 1.51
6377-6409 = 1.53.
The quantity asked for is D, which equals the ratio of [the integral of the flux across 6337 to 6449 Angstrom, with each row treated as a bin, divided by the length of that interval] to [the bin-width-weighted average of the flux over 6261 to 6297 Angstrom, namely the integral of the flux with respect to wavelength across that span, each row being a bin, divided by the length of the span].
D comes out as 0.98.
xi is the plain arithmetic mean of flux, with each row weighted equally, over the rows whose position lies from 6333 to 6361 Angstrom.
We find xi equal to 2.58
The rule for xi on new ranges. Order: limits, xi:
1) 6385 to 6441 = 2.34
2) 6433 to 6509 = 2.40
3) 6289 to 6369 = 2.53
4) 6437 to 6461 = 2.32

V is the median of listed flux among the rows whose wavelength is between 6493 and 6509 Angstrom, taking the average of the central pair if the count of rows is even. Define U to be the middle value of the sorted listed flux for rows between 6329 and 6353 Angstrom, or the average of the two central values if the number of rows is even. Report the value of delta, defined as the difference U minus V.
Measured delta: 0.10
